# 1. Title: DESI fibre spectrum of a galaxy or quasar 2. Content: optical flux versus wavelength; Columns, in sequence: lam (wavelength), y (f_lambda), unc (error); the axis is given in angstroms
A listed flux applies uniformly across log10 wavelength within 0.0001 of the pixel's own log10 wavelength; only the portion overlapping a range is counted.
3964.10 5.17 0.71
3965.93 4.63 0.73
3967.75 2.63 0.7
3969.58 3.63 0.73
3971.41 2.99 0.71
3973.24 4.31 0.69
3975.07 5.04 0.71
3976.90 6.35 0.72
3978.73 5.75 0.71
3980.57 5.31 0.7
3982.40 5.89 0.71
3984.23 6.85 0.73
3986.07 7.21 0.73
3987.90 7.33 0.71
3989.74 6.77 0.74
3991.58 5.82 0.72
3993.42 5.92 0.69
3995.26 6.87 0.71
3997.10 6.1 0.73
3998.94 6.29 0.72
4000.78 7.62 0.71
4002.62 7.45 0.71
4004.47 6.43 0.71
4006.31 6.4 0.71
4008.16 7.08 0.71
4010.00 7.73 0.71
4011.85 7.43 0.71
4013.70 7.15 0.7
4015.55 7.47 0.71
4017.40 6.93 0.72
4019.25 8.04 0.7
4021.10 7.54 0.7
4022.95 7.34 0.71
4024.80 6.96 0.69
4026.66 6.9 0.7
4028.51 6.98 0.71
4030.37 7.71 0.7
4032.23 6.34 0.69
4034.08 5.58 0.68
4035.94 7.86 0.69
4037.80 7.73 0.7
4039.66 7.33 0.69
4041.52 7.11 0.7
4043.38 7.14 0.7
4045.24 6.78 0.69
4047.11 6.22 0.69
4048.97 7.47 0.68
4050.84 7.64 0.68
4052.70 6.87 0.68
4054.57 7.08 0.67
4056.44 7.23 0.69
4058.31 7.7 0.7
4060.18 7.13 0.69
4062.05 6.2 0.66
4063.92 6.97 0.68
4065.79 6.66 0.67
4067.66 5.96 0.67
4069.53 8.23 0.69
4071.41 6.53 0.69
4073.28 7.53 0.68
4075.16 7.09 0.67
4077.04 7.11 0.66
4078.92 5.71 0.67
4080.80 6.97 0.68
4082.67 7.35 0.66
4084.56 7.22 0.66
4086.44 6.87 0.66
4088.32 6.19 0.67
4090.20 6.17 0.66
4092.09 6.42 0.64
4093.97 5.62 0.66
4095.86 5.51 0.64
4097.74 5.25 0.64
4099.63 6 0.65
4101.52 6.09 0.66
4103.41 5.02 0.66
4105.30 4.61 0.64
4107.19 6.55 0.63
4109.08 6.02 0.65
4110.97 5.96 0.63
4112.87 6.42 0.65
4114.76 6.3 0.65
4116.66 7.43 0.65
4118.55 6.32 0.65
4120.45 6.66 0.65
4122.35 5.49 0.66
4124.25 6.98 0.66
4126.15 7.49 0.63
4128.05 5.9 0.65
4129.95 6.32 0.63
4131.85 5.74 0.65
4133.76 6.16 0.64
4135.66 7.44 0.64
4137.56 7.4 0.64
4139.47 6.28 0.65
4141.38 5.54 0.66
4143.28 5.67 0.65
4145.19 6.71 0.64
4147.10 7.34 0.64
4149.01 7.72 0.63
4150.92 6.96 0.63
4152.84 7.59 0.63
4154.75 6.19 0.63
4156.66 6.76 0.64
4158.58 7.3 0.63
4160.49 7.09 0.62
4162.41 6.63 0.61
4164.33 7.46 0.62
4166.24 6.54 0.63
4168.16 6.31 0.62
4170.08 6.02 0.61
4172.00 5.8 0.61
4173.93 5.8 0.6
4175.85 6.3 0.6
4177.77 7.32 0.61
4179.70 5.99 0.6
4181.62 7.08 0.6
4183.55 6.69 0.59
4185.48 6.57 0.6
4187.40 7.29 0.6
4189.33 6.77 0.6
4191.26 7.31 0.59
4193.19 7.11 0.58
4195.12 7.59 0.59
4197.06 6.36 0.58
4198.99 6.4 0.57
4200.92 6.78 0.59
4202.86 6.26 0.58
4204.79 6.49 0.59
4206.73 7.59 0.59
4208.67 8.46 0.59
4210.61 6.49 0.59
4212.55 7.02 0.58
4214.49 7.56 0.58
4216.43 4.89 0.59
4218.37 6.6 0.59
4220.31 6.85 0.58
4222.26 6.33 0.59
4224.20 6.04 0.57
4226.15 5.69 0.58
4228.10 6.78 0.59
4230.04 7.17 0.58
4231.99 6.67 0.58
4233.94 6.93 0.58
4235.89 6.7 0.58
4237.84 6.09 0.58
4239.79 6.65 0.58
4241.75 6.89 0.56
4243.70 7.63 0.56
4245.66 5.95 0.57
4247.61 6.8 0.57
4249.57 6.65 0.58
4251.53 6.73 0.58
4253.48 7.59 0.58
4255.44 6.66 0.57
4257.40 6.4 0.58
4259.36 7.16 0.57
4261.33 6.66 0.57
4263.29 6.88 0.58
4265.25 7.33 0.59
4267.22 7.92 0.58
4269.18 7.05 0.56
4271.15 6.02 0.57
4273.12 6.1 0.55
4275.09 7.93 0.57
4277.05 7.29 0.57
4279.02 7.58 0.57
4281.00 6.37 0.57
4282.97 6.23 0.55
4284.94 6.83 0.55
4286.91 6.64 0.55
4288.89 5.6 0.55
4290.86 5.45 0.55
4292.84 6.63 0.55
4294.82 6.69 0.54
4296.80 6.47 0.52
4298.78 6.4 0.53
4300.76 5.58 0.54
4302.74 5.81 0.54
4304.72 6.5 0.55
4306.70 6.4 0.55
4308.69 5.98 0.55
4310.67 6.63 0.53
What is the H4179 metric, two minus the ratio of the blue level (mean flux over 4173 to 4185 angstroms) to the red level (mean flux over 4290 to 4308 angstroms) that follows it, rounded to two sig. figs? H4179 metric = 0.95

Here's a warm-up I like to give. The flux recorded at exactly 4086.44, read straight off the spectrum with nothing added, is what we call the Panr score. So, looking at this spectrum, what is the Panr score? 6.87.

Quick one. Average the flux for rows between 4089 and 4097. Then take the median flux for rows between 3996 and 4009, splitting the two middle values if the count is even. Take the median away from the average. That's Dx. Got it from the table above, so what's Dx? -0.5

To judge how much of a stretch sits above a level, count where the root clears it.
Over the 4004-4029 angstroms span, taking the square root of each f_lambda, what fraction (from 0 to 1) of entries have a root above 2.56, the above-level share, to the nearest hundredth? 0.86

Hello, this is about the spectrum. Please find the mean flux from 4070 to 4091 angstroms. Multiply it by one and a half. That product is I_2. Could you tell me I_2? 10.2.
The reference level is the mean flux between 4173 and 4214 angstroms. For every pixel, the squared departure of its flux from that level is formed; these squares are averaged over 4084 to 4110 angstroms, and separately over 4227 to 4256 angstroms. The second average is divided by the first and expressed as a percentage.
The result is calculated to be 15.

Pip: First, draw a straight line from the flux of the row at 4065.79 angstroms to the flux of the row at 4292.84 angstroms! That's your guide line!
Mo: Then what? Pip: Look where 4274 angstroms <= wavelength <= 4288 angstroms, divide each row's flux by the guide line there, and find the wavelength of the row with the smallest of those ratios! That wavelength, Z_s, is 4282.97 angstroms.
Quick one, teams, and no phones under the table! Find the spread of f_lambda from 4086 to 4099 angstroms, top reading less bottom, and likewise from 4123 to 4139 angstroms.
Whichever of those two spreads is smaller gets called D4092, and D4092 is 1.62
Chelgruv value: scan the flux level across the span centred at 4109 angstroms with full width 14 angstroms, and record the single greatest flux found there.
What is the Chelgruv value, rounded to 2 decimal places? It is 6.55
